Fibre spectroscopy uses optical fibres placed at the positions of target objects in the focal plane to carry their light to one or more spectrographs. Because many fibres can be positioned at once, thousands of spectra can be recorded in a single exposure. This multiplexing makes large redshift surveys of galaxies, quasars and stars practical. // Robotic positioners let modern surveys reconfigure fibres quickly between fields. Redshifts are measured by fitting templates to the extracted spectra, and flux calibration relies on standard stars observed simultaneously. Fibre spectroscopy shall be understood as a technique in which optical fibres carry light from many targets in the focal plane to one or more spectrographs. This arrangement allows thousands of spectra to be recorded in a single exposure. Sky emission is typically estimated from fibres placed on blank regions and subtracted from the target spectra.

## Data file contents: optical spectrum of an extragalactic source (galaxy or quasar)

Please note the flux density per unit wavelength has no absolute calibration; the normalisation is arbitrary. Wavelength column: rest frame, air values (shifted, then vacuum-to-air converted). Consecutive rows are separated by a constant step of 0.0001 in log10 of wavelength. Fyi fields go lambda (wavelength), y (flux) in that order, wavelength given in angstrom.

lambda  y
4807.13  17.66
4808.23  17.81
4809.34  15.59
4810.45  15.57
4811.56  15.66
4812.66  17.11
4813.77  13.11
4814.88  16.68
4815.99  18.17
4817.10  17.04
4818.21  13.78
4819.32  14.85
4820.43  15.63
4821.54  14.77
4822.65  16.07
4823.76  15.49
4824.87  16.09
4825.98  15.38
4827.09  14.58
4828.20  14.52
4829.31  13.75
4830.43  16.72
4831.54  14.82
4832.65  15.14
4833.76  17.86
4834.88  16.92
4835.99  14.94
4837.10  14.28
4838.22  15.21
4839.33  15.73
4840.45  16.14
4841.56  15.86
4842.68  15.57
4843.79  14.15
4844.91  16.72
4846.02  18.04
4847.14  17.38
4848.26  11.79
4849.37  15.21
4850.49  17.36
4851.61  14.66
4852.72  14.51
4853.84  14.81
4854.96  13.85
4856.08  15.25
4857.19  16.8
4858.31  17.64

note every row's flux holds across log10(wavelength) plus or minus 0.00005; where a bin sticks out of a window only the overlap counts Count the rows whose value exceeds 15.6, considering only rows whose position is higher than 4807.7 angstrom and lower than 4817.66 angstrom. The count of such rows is 6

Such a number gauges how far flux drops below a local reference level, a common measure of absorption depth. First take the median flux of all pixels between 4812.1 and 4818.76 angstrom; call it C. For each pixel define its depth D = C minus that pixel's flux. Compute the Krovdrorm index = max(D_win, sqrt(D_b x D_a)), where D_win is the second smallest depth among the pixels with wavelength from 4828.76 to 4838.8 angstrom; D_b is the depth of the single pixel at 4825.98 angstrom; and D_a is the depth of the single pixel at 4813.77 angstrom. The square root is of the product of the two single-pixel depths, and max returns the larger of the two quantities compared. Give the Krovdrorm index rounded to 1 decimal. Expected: 2.4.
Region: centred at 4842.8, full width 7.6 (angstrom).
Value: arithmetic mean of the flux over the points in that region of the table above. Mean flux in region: 16.0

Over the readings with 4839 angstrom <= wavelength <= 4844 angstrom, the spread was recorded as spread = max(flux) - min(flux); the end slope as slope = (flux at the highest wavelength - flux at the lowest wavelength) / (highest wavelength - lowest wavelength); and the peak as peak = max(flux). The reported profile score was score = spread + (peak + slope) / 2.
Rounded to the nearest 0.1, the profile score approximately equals 9.9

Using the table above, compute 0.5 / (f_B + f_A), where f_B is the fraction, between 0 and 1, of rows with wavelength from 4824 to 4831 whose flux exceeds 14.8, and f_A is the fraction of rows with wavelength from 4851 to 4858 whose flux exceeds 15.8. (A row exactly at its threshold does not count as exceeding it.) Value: 0.75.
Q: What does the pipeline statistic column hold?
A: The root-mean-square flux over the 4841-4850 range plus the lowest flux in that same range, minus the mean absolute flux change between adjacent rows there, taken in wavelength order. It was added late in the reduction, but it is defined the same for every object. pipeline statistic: 25.3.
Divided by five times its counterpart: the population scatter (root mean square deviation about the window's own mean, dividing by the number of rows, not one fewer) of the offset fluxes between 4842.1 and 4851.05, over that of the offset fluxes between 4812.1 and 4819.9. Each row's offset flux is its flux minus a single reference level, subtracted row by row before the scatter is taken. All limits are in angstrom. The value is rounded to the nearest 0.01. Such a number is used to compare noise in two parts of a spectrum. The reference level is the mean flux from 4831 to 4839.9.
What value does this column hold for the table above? 0.22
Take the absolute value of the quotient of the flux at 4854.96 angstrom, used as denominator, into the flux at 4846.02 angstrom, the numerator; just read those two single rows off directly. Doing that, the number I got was 1.30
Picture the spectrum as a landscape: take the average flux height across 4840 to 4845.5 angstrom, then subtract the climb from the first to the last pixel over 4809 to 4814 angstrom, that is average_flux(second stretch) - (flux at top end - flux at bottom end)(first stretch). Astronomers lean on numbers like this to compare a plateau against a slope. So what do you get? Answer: 18.2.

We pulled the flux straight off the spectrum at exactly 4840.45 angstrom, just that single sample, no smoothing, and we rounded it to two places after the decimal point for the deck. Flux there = 16.14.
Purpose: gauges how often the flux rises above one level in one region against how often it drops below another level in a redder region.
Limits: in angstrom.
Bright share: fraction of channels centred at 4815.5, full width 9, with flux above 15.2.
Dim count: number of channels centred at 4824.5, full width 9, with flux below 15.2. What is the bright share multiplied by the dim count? 1.9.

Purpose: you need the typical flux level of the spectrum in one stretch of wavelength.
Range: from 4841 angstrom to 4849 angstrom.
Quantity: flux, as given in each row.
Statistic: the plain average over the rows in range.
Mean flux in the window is 15.6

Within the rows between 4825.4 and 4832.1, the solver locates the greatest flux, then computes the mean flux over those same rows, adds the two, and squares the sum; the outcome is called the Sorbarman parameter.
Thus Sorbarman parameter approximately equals 1004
